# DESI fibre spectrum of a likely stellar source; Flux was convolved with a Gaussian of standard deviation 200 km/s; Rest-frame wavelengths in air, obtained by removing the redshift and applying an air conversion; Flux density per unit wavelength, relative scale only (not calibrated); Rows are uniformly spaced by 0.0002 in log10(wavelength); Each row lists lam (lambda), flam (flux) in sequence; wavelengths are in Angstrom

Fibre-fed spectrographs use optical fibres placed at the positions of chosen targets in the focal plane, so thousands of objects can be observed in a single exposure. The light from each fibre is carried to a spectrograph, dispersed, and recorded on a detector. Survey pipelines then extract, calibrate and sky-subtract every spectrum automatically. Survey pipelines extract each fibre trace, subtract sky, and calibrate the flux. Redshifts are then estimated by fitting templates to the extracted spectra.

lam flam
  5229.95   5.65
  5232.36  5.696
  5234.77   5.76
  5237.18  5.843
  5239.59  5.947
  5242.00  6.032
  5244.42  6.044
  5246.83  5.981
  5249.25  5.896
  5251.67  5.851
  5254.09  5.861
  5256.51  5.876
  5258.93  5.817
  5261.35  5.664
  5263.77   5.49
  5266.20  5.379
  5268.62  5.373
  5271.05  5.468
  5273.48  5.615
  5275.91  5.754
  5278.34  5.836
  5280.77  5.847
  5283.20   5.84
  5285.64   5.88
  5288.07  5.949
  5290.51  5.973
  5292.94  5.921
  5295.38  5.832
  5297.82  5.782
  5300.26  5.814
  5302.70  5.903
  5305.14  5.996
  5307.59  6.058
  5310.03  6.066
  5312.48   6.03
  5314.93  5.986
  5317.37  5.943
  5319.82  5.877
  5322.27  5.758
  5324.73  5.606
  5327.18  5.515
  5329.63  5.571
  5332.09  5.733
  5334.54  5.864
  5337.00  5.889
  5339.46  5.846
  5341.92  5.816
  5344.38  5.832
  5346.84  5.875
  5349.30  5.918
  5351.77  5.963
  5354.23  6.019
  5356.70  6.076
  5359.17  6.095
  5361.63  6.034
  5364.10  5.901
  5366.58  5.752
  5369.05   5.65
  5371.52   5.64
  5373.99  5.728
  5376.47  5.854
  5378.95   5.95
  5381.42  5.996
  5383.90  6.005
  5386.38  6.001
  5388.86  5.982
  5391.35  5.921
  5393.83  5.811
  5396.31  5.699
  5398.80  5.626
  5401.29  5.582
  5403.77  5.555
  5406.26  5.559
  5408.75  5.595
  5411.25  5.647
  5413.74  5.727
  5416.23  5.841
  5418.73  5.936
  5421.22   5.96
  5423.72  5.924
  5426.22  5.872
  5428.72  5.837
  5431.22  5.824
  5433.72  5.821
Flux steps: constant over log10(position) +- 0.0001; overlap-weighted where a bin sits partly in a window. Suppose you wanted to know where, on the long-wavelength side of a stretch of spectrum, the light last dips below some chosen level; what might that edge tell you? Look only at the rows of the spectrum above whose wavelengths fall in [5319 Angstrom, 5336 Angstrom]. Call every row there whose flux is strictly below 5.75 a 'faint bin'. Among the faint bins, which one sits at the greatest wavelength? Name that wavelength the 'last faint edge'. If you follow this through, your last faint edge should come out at 5332.09 Angstrom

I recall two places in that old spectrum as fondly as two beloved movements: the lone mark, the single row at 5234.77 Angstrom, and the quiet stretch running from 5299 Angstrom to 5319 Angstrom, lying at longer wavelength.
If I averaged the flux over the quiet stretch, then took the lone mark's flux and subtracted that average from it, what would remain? -0.2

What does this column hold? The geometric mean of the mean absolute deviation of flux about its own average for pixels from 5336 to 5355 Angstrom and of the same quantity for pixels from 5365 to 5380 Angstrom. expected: 0.071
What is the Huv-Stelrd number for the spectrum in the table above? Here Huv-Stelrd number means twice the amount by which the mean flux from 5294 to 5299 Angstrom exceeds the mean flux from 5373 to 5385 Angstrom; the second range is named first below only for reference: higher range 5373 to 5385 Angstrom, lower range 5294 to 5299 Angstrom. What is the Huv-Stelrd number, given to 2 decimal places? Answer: -0.20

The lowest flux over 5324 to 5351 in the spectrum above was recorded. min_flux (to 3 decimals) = 5.515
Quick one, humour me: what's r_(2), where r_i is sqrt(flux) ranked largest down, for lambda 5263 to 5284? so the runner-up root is 2.42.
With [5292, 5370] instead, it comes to 2.46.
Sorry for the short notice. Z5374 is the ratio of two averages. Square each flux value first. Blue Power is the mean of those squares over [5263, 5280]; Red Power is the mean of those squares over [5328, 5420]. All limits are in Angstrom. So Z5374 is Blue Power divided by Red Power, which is 0.91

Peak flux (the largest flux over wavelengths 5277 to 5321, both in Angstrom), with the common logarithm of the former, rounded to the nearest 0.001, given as 0.783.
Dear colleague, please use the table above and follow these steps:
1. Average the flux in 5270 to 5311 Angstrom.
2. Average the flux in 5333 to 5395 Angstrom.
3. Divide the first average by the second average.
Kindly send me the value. 0.993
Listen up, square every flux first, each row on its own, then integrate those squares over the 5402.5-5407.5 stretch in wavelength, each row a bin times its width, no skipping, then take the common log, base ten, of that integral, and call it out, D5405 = 2.19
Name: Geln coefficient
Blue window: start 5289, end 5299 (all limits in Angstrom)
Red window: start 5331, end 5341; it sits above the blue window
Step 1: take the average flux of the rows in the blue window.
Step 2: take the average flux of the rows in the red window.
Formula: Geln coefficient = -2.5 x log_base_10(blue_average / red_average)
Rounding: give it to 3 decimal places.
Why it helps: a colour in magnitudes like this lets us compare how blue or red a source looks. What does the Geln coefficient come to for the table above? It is -0.008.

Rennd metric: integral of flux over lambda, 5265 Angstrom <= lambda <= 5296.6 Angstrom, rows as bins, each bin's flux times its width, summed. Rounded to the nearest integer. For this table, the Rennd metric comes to 182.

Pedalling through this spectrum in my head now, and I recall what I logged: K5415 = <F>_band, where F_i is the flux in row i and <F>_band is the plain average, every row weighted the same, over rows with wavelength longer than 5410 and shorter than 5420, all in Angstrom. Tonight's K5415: 5.79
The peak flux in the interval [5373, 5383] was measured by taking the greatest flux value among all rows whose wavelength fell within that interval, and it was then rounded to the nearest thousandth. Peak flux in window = 5.996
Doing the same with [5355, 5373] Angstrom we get 6.095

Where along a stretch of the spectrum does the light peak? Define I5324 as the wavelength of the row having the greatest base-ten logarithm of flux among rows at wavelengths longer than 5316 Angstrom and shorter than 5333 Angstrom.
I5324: 5317.37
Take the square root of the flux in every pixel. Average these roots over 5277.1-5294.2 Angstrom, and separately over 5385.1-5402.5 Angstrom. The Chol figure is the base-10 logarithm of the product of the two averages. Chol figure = 0.767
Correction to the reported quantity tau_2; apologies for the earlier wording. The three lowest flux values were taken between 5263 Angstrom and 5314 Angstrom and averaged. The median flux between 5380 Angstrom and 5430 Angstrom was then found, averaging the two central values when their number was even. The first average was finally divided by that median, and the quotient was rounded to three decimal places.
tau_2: 0.926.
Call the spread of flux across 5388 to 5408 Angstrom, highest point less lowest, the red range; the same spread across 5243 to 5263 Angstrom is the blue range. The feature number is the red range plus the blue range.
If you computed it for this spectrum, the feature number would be 0.8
